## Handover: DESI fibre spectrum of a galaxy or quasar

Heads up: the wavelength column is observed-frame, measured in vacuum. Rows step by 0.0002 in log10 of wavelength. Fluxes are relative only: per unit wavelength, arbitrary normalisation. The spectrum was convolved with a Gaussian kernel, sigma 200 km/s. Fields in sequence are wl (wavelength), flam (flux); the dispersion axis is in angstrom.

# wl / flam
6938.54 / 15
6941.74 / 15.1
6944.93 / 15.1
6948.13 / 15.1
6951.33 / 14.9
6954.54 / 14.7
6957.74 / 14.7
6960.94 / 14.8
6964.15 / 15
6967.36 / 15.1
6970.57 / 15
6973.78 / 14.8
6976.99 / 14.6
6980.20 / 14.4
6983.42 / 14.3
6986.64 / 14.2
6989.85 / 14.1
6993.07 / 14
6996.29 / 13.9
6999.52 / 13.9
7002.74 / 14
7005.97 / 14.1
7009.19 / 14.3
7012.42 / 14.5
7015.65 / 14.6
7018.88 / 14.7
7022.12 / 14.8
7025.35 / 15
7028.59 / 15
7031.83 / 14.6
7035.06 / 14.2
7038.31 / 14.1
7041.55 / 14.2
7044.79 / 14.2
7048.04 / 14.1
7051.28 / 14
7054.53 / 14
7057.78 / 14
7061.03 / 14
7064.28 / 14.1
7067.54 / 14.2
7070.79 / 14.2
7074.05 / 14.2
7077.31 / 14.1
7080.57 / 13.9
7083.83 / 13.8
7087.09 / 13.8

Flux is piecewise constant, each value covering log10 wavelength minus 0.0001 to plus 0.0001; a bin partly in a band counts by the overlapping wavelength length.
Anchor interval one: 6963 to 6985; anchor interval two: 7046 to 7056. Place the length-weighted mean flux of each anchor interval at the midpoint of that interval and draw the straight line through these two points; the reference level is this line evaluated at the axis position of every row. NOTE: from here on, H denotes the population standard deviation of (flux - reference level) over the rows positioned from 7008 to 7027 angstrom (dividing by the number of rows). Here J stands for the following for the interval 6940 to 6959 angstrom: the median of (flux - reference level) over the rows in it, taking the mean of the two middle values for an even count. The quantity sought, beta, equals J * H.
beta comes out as 0.00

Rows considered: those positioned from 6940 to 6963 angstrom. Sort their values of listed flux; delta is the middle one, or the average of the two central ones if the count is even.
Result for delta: 14.9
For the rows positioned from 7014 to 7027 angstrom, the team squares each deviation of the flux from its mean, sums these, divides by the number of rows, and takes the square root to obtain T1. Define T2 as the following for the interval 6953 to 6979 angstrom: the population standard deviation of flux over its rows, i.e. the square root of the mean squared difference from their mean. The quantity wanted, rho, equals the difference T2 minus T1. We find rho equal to 0.02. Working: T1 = 0.15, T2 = 0.17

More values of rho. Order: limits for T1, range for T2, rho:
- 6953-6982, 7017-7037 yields 0.07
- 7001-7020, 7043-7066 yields -0.18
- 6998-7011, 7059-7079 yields -0.07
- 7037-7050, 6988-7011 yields 0.08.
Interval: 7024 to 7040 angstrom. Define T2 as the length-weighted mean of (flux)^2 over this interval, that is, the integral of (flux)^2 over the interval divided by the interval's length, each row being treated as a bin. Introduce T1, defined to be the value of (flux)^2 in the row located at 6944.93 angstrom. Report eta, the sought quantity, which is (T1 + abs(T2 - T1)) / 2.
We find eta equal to 122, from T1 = 228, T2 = 212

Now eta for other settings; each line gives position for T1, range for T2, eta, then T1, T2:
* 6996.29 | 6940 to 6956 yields 112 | 193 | 224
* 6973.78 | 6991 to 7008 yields 121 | 219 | 196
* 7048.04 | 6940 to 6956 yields 112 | 199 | 224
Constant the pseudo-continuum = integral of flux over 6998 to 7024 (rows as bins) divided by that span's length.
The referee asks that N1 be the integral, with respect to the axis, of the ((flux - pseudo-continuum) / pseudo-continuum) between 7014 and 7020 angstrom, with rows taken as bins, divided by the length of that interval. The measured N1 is 0.019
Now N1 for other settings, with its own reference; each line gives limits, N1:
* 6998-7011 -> -0.020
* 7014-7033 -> 0.029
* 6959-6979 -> 0.035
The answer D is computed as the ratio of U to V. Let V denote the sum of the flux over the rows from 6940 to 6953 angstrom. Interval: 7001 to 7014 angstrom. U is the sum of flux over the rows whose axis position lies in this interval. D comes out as 0.95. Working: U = 56.9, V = 60.2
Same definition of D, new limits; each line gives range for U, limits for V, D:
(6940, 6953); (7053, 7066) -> 1.07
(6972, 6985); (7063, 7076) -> 1.02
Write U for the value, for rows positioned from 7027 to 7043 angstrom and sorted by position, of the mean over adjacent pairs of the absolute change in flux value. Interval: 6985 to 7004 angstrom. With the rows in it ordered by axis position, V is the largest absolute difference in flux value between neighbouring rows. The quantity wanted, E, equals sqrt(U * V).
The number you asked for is 0.158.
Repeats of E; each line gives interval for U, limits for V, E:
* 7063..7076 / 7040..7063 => 0.058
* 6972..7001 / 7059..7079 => 0.106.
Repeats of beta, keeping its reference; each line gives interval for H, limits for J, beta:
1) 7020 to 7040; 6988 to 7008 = -0.17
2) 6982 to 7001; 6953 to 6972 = 0.01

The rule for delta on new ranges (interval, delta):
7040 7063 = 14.0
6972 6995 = 14.3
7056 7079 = 14.1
